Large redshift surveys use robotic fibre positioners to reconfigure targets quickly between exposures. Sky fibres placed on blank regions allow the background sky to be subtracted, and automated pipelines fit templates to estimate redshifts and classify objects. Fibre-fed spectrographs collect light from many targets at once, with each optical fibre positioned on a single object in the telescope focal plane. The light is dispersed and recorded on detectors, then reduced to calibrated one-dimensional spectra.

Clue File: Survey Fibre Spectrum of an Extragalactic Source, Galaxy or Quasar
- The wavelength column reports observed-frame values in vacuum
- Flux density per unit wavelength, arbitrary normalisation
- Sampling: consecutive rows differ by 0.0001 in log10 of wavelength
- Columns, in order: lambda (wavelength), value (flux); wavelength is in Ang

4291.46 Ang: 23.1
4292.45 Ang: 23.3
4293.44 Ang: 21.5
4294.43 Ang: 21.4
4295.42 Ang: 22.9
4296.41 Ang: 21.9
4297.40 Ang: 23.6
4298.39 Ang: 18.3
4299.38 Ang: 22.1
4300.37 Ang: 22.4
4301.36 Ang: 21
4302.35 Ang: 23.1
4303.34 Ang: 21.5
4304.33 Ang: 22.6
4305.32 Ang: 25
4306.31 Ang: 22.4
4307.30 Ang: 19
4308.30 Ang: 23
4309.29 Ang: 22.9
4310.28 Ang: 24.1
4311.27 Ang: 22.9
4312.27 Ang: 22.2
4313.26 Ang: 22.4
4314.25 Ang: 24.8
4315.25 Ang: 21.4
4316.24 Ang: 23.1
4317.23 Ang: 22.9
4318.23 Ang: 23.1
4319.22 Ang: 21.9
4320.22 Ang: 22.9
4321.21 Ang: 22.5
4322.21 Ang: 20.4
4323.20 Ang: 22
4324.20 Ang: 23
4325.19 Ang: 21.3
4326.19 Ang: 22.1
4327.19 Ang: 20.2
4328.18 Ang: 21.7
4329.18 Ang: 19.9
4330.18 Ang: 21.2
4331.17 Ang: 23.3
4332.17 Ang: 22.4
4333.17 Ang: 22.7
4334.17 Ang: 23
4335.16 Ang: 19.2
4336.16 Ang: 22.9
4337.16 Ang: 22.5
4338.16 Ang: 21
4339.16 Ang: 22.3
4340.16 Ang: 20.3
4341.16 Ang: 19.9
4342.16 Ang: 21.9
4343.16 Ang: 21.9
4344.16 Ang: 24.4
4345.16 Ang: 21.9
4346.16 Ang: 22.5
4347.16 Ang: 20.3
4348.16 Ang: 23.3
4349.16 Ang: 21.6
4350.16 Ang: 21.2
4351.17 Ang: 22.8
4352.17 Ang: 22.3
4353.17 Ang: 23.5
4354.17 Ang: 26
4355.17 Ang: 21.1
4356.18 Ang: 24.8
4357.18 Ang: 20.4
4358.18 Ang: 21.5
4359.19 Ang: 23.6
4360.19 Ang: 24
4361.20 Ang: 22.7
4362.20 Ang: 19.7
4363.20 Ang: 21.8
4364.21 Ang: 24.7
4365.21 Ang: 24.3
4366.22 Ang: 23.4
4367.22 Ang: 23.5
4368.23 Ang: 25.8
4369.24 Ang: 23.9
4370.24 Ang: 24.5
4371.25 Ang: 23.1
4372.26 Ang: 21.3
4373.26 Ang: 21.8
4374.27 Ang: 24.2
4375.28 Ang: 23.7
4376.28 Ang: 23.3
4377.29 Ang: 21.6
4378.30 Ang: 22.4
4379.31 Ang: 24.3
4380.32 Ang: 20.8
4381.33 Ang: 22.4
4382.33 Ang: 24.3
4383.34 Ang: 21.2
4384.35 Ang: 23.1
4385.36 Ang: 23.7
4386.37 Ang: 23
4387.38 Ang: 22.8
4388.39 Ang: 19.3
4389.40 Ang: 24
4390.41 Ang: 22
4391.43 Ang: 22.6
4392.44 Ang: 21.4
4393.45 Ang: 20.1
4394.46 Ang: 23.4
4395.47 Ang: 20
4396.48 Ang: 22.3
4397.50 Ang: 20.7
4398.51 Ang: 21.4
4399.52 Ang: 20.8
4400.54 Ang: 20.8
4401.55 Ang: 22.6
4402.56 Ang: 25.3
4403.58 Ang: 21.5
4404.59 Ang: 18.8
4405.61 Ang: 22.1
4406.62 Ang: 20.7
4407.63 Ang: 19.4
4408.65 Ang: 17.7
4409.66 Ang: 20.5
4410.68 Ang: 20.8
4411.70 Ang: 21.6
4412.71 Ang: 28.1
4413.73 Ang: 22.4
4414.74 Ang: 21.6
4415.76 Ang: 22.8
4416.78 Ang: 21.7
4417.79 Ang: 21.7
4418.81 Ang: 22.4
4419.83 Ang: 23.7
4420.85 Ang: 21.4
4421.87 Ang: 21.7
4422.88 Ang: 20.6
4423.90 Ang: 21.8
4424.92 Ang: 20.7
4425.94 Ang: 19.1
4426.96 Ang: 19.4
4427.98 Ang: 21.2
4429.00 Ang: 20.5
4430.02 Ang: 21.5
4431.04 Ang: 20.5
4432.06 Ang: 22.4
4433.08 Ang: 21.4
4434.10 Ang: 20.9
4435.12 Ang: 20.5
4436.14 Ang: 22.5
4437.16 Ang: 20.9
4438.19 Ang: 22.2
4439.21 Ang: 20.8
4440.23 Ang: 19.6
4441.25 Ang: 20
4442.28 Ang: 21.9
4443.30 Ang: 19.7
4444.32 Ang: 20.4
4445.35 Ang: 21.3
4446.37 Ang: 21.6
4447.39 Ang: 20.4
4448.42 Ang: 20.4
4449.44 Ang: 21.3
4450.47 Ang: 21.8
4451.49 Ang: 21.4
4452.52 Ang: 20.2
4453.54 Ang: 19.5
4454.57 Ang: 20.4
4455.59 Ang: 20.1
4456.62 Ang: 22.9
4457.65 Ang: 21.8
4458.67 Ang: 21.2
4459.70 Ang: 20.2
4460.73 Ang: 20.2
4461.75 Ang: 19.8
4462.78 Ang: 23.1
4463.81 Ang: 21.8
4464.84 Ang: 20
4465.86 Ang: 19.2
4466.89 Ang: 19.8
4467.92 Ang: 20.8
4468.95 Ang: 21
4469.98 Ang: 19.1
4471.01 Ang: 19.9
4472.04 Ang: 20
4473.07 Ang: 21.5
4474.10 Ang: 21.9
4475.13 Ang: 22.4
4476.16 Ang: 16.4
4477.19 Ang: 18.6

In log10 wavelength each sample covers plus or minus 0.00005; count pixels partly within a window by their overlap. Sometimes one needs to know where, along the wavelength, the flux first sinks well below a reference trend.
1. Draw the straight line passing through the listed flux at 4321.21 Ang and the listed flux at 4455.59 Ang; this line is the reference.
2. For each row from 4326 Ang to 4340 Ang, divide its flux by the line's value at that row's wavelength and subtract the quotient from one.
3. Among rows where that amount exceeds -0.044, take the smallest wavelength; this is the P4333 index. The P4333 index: 4326.19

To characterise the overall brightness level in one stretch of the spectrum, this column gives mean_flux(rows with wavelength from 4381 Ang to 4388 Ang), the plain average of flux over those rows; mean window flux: 22.9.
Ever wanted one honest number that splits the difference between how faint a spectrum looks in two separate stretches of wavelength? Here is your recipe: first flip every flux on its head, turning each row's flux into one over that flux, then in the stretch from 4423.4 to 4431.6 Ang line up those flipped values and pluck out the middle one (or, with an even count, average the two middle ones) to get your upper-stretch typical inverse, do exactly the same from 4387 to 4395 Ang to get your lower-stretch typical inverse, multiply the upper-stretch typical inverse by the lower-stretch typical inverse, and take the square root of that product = 0.0467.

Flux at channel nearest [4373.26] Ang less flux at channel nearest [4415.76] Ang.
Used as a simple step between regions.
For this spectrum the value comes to -1.0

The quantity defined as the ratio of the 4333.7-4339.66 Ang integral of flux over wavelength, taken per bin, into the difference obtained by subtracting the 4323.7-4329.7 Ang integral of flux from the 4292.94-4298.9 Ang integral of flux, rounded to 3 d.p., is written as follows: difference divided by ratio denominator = 0.004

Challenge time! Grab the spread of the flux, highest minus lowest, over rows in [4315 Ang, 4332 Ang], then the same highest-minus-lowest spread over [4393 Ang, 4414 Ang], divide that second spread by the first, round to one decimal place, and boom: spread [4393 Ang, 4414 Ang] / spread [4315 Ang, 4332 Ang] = 3.1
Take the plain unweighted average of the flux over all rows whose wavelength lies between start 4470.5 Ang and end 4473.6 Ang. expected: 20.5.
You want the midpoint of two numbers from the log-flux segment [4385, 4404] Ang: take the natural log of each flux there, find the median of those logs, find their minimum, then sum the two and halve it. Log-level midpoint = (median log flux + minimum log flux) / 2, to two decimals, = 3.03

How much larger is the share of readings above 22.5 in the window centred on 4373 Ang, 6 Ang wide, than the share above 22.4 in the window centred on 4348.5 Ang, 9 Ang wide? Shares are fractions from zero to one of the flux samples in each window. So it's 0.22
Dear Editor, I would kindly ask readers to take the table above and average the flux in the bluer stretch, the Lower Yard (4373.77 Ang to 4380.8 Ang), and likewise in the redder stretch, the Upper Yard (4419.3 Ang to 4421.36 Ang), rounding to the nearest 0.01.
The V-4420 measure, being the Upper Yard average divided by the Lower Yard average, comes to 0.98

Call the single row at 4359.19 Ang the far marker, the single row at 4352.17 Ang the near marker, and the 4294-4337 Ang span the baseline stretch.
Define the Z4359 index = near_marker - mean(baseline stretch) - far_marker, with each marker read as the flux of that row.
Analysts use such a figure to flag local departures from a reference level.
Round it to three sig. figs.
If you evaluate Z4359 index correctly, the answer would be -23.5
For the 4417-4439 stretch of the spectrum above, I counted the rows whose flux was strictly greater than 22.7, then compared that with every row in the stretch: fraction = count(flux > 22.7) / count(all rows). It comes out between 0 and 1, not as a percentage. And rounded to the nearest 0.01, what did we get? 0.05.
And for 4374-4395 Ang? 0.52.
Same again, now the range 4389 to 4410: 0.14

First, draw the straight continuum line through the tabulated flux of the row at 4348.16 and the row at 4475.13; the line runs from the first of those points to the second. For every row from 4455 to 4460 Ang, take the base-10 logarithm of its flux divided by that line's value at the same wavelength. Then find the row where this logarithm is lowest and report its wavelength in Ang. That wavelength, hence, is 4455.59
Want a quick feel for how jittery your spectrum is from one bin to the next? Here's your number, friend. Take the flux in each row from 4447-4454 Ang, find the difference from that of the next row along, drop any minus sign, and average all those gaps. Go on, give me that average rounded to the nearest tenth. 0.6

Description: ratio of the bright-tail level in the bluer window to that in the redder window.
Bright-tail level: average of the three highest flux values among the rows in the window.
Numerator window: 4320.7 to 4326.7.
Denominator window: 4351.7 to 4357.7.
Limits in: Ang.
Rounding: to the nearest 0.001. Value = 0.910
